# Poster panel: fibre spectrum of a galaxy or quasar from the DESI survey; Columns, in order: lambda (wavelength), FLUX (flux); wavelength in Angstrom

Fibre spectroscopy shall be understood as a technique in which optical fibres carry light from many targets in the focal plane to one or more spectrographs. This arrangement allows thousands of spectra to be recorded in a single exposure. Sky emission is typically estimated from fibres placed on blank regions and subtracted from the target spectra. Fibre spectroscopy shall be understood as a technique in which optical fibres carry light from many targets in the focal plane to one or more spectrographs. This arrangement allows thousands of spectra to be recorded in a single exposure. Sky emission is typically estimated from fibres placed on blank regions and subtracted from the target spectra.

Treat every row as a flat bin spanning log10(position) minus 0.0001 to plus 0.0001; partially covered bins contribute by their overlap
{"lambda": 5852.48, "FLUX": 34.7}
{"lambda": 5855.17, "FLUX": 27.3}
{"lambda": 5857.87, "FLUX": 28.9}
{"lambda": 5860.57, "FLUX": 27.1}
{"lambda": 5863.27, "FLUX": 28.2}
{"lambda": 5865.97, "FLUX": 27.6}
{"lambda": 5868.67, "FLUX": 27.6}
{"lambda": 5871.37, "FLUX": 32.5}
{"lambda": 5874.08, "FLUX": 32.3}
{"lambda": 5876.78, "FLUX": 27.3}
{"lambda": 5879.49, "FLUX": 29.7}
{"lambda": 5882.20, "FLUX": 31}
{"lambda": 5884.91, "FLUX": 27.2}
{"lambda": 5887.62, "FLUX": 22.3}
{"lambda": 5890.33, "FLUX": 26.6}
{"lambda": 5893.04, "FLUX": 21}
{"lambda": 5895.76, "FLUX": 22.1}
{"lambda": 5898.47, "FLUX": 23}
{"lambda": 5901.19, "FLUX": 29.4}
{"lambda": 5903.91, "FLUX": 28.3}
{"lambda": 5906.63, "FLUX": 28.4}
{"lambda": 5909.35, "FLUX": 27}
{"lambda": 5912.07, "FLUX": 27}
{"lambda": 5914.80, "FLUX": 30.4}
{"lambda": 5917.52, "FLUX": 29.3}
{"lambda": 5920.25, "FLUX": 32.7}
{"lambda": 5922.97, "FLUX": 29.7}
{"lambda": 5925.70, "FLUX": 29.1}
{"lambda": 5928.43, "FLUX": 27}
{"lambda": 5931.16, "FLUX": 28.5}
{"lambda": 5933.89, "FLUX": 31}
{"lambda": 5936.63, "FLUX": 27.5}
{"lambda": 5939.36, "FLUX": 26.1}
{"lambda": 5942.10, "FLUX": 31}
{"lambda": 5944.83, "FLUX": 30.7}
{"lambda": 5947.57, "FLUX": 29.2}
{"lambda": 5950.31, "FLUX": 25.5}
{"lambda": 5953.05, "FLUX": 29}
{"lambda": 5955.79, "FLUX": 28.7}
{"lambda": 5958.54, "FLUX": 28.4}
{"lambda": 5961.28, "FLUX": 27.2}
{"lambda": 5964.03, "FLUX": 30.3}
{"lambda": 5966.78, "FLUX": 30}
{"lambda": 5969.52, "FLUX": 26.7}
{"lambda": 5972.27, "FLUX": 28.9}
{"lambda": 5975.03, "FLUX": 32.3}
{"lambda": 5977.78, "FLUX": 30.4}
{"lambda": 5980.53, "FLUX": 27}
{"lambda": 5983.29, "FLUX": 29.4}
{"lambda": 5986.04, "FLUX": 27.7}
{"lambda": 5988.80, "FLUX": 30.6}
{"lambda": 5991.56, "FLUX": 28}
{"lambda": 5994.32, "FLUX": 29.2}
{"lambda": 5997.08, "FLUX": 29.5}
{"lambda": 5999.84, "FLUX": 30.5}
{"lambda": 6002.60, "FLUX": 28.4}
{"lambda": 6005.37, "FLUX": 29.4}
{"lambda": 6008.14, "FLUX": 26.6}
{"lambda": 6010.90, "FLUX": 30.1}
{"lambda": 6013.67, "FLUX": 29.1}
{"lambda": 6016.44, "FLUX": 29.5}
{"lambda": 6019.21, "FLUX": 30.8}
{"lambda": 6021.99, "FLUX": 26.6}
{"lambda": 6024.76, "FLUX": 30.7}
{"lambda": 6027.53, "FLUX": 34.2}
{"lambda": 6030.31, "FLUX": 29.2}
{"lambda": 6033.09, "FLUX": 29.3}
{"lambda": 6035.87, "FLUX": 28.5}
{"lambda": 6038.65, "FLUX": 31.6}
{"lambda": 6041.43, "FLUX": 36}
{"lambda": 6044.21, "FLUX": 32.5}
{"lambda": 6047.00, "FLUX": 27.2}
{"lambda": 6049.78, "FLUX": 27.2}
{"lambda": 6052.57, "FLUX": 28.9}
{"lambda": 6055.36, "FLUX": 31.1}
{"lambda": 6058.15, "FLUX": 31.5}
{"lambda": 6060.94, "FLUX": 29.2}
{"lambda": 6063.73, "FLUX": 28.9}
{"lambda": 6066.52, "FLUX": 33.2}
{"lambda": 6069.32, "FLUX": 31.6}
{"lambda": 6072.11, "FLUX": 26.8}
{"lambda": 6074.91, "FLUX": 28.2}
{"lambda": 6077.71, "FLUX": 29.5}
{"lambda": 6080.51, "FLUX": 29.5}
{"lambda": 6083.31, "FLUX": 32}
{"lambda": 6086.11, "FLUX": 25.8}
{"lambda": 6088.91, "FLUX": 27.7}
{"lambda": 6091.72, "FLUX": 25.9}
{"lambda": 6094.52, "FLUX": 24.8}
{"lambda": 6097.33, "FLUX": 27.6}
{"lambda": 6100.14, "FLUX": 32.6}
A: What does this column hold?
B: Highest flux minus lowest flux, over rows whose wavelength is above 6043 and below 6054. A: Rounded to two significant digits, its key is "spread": 5.3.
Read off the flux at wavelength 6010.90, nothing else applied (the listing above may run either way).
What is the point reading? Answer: 30.1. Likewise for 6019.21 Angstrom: 30.8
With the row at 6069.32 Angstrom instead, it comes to 31.6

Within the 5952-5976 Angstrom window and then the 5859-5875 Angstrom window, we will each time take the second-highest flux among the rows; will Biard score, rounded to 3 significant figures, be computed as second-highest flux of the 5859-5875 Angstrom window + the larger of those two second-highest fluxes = 64.6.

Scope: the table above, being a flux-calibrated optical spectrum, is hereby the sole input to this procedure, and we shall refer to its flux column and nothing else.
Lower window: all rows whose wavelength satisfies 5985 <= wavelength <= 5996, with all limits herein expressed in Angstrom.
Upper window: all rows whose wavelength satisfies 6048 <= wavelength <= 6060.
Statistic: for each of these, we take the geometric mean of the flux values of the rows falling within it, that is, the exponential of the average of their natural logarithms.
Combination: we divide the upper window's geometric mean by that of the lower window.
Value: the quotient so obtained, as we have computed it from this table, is 1.03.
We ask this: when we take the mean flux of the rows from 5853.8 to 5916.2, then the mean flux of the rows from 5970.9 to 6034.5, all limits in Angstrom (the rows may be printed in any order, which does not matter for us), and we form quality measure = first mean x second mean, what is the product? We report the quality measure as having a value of 810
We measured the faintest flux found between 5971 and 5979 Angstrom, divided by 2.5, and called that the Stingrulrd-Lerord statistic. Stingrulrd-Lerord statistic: 11.6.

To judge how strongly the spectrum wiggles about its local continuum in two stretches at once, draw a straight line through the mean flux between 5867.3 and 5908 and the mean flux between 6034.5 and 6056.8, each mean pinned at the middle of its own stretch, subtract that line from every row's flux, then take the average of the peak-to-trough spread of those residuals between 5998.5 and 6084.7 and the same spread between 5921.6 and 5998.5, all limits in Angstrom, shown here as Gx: 8.1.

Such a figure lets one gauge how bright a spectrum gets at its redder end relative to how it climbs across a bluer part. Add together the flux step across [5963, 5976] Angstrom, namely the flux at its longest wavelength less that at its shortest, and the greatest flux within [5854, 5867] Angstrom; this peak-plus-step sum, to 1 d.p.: 30.9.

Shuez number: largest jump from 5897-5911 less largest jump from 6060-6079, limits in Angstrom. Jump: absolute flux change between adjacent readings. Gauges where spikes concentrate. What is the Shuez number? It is 1.6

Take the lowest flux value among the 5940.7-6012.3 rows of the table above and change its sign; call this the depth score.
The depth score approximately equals -25.5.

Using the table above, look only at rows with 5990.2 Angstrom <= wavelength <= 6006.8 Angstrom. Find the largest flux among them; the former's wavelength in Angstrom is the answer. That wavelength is 5999.84 Angstrom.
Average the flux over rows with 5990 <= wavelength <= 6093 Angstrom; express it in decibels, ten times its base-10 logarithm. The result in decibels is 14.7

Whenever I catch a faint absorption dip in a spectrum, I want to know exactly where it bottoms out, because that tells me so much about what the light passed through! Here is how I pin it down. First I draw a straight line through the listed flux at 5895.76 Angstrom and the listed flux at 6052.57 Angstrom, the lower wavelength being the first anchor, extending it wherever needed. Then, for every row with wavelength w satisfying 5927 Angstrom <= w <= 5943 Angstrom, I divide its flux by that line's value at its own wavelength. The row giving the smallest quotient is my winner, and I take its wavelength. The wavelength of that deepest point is 5939.36 Angstrom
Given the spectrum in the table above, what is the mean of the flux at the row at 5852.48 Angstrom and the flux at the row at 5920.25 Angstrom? 33.7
